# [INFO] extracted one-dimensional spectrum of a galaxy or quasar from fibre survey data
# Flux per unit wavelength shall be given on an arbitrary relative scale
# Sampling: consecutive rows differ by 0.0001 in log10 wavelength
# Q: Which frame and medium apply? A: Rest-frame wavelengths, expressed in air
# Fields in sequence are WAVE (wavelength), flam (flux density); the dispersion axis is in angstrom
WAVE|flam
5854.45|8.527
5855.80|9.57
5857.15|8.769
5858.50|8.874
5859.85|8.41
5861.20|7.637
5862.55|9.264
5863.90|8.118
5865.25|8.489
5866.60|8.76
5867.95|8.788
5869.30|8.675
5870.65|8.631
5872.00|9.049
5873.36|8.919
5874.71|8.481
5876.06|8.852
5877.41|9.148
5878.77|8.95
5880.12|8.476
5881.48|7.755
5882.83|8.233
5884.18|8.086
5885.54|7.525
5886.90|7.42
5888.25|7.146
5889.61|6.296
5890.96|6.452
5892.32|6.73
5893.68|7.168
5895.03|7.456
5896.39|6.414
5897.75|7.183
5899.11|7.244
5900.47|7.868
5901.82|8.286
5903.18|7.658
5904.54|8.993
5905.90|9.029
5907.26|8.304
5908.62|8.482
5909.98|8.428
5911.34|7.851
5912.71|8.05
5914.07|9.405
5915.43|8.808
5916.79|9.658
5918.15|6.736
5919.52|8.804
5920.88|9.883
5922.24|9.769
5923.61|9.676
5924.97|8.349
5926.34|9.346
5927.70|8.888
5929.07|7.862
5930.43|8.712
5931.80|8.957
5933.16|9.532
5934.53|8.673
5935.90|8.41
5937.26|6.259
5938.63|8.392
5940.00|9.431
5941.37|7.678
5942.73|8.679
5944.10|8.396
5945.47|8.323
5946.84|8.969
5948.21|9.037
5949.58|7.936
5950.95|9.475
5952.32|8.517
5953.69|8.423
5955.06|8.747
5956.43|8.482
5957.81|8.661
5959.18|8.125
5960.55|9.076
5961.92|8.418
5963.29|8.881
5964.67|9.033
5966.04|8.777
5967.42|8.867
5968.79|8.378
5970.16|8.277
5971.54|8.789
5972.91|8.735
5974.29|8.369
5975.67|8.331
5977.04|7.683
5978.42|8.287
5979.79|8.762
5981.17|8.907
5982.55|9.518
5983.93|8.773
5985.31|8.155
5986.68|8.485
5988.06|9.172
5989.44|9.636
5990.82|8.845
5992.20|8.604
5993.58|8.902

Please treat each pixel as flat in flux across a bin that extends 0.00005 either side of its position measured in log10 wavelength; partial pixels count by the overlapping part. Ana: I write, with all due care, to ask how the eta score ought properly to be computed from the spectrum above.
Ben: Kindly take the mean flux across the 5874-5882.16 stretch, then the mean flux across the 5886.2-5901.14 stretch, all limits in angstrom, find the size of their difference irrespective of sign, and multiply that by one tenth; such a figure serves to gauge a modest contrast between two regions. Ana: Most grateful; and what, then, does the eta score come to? 0.16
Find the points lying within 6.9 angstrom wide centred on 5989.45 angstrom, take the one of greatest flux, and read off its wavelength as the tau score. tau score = 5989.44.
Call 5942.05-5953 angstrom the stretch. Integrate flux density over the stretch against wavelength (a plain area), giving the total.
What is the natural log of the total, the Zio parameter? 4.553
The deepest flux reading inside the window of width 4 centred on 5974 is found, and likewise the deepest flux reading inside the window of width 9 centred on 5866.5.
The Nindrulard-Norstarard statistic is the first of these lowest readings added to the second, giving 16.45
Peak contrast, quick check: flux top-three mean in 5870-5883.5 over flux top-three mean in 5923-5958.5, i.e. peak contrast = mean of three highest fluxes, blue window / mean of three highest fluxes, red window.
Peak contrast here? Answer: 0.95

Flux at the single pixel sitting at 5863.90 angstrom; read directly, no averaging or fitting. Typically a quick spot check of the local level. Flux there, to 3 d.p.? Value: 8.118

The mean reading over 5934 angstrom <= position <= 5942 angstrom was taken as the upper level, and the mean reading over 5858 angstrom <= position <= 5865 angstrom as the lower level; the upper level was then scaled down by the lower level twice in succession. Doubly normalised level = 0.114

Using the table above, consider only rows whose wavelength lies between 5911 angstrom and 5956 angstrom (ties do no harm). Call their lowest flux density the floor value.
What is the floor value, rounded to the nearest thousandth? 6.259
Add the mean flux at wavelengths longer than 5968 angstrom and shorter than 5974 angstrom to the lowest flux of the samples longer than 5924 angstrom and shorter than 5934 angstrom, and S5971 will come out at 16.4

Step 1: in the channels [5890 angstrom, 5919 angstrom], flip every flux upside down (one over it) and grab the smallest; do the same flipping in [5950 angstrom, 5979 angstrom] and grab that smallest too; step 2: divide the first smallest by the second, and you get 0.98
